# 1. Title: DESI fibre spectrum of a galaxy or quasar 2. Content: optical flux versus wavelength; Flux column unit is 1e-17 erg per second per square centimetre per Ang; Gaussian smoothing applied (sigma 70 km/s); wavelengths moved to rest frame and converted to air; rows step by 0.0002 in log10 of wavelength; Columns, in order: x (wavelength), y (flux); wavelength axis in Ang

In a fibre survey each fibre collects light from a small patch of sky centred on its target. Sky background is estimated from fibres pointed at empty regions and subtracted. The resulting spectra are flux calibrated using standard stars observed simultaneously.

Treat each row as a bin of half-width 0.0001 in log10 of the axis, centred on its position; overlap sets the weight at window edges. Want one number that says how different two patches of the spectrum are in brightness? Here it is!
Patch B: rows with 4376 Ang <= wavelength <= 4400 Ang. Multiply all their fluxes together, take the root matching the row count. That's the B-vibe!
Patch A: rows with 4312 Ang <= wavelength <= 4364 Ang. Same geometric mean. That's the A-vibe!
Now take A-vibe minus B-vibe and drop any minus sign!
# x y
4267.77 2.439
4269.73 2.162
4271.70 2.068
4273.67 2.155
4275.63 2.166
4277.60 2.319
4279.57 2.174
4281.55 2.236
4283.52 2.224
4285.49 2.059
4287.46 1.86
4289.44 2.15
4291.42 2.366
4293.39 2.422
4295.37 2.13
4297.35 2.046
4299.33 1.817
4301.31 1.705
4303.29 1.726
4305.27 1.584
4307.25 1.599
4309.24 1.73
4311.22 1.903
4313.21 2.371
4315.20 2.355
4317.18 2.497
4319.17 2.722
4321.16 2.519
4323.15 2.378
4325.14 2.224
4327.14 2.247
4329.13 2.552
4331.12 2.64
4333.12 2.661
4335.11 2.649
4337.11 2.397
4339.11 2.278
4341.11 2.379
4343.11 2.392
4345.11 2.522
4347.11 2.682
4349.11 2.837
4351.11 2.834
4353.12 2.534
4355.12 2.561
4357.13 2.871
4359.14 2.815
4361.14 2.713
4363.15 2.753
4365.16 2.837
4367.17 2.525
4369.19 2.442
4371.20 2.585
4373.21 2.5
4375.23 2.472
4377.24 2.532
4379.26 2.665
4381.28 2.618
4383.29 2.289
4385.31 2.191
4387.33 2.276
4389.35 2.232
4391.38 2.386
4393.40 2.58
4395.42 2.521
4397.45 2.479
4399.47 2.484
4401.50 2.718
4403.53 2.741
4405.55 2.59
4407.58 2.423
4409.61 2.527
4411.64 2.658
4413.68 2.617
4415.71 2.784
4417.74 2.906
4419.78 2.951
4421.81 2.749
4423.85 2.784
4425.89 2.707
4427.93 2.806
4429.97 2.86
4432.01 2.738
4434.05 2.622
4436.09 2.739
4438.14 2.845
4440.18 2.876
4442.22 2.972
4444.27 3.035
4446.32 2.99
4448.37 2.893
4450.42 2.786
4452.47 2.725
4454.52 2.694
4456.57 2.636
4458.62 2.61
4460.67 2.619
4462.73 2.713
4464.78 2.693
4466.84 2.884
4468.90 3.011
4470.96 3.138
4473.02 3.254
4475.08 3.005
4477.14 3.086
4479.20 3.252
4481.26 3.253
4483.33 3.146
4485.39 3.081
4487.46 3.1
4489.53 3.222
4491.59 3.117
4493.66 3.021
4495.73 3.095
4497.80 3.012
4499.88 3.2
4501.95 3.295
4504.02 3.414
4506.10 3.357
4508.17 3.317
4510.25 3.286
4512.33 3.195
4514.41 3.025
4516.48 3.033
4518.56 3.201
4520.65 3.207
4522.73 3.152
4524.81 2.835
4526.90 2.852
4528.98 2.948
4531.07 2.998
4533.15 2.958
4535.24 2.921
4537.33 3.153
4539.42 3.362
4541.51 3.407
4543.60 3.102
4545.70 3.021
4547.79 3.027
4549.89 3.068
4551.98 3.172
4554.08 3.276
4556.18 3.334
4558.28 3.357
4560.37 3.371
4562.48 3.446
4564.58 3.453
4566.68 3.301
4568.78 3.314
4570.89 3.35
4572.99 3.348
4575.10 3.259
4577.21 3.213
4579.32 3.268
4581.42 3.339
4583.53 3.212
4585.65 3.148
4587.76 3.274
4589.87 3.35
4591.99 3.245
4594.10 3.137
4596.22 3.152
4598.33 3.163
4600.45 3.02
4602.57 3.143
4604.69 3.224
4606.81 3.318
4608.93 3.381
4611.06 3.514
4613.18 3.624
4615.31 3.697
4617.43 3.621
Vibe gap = 0.1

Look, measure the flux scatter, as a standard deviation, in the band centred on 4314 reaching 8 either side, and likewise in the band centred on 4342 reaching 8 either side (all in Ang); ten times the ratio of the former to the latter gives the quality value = 21.6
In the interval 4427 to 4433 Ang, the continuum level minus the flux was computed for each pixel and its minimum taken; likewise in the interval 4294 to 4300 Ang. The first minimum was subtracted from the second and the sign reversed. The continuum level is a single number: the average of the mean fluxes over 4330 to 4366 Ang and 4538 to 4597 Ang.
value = -0.7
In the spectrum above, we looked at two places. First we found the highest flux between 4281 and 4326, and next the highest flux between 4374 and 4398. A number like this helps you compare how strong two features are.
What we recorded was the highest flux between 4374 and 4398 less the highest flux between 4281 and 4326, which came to -0.1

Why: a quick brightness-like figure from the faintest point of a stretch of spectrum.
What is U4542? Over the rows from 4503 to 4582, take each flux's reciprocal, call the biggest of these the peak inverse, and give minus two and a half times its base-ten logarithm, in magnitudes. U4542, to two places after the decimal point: 1.13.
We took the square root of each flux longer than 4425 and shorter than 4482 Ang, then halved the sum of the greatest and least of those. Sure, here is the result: 1.71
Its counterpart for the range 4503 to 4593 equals 1.77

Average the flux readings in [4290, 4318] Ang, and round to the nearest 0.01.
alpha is 2.02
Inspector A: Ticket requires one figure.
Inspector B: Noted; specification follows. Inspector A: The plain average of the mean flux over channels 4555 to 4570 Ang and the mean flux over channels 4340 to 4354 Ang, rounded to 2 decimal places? 2.98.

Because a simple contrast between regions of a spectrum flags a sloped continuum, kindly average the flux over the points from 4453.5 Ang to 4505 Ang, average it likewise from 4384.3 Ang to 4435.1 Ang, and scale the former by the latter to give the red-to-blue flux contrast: 1.16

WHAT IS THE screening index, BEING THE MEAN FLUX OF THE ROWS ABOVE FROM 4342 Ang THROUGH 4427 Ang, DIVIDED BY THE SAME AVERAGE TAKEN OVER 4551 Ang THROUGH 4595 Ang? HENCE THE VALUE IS 0.790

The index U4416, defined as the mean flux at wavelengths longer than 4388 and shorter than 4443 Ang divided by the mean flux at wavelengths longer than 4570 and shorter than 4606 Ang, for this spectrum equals 0.83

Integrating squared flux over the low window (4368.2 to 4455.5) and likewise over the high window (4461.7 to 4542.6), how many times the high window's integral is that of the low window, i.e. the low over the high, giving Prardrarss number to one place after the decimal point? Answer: 0.8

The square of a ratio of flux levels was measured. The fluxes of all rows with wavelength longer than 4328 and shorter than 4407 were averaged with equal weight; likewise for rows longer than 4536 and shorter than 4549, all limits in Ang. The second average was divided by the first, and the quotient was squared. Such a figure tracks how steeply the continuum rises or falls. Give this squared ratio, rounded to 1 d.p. 1.5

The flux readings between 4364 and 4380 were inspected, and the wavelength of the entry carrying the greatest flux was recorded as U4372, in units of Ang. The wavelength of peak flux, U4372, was 4365.16 Ang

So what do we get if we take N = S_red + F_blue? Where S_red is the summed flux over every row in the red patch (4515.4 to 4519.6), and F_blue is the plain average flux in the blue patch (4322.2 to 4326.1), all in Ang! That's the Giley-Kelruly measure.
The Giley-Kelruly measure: 8.5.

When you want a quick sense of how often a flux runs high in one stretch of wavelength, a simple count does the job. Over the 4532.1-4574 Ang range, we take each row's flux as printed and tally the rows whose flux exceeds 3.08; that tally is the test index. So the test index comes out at 15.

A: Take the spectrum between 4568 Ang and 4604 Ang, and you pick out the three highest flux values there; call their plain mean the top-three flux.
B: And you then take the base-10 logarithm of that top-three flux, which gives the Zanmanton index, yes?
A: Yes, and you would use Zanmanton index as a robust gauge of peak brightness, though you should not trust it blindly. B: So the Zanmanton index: 0.52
